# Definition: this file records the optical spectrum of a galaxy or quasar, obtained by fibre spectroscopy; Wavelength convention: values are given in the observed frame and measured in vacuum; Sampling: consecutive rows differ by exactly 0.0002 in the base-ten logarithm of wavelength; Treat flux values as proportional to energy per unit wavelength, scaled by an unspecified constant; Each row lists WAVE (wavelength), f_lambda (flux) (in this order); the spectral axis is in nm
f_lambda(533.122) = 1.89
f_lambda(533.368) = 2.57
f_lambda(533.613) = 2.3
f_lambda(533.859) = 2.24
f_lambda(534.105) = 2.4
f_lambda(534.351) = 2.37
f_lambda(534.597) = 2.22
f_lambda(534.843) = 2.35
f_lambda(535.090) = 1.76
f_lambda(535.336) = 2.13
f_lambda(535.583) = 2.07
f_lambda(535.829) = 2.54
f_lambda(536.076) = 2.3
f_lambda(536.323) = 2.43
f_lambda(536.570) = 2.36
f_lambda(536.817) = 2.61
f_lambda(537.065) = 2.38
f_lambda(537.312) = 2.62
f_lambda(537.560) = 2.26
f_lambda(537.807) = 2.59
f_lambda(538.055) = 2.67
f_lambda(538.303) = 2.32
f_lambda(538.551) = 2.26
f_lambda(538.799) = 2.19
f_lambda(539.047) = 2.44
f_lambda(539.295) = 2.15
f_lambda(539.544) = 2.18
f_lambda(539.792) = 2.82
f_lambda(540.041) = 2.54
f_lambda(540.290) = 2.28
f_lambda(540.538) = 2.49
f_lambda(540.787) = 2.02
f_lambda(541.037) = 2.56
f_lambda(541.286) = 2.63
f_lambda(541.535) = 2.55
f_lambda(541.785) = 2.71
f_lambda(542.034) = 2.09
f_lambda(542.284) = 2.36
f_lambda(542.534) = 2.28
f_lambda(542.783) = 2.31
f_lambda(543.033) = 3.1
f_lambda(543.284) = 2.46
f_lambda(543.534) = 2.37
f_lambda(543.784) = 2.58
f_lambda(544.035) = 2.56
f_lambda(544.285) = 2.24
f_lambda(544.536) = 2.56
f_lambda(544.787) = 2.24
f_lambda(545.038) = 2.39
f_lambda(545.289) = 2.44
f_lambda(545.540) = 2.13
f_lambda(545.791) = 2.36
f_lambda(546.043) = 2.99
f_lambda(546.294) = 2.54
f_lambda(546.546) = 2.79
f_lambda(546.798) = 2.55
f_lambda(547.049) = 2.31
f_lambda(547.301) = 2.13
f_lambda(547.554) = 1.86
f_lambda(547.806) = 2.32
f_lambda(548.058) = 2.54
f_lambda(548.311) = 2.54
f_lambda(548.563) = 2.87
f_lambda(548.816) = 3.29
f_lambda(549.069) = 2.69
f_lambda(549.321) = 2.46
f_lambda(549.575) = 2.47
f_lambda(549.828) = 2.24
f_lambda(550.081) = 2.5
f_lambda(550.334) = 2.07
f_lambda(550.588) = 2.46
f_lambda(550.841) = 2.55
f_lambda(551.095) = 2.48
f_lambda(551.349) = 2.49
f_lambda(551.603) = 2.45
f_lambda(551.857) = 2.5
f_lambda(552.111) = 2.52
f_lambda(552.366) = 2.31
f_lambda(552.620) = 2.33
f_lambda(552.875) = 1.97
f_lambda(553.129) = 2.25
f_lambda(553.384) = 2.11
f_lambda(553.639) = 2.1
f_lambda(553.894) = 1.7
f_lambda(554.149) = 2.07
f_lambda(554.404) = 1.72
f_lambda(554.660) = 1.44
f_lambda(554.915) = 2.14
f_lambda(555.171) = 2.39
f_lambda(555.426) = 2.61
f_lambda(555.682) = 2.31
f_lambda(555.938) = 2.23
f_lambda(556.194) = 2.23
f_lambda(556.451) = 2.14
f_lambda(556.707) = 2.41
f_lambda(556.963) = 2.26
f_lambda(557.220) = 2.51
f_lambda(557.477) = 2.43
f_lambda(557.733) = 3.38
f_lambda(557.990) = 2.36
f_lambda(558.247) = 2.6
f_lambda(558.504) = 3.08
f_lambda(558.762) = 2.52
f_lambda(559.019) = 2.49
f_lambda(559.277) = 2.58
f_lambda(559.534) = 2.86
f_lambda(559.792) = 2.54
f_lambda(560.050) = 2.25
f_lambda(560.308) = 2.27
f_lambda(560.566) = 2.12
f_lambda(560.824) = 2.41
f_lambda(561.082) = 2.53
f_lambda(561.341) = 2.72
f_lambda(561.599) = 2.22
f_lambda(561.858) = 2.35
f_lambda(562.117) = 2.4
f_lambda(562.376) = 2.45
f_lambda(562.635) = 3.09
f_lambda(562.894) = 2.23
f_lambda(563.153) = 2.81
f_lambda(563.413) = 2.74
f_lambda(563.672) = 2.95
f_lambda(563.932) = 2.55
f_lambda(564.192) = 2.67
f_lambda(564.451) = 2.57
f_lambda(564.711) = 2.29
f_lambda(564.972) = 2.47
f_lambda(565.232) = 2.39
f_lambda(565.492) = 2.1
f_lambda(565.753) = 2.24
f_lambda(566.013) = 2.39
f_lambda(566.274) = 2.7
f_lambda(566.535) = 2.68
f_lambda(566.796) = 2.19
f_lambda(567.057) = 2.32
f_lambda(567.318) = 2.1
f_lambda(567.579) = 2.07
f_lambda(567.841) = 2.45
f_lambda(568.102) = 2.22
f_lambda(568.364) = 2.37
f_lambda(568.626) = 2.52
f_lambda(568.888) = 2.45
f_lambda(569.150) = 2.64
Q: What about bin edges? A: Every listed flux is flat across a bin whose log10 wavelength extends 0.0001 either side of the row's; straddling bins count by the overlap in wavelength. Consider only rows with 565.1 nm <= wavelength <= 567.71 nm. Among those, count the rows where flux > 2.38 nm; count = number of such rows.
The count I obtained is 4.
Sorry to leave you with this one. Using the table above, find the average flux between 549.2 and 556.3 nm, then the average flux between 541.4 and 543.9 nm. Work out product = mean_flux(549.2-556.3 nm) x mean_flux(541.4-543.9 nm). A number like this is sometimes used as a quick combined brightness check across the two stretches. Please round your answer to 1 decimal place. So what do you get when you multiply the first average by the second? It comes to 5.6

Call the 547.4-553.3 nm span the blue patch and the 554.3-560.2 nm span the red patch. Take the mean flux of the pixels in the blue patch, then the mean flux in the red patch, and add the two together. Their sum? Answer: 4.85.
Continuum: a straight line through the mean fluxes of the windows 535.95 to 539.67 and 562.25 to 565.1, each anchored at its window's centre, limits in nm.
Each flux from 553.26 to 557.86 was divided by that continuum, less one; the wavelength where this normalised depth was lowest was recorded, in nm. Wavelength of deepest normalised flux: 554.660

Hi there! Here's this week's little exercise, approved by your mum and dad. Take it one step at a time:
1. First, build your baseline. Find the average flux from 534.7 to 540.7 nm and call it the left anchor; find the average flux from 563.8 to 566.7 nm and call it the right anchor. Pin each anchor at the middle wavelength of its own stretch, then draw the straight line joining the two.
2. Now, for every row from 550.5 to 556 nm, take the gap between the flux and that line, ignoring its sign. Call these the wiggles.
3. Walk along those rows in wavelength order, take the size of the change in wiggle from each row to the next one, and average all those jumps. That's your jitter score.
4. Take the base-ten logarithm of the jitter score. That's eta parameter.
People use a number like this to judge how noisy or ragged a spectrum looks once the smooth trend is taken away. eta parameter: -0.75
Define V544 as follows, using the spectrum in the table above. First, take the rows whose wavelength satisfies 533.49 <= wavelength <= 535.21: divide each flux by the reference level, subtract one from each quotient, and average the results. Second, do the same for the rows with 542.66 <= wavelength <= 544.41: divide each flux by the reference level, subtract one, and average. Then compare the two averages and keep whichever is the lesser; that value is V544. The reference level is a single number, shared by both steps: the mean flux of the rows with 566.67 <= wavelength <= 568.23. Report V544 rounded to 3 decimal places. 0.004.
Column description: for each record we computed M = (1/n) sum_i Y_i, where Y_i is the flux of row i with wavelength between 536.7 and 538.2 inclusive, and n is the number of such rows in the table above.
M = 2.52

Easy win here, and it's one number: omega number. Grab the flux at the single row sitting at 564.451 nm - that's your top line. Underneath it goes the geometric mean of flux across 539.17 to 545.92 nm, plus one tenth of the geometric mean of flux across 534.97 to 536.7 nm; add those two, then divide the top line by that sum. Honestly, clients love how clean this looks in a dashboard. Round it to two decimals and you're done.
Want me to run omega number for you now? 0.98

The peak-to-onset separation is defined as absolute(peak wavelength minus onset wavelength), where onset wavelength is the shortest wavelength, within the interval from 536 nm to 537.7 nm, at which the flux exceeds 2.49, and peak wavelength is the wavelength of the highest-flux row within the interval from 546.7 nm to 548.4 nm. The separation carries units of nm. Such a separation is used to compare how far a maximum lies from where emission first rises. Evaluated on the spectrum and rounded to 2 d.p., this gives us 9.98 nm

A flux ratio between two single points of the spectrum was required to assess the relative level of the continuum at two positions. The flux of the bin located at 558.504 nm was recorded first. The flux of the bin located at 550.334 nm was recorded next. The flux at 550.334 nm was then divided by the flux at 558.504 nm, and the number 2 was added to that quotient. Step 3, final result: 2.67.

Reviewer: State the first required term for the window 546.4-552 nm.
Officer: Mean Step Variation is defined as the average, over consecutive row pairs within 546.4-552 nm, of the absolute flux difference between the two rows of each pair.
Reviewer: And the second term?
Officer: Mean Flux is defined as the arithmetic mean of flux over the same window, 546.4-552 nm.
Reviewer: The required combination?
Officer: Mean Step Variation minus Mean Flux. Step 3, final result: -2.25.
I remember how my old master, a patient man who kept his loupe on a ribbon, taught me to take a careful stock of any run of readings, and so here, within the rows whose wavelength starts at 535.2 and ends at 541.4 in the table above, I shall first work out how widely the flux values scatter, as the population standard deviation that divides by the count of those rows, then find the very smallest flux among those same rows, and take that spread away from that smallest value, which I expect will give 1.81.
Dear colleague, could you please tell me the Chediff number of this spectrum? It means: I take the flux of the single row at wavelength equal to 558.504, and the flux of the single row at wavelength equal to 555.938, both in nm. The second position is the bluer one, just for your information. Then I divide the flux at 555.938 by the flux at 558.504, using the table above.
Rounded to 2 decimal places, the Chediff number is 0.72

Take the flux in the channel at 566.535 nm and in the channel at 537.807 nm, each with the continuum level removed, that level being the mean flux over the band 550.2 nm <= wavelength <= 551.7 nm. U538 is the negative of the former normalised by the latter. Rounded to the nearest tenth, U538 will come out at -1.5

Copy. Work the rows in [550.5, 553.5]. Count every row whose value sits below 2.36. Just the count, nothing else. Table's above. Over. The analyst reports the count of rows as 5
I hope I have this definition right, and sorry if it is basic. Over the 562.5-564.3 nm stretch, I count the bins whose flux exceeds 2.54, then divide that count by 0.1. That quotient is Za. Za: 60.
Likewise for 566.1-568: 20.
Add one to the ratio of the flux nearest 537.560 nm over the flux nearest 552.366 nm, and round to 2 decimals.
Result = 1.98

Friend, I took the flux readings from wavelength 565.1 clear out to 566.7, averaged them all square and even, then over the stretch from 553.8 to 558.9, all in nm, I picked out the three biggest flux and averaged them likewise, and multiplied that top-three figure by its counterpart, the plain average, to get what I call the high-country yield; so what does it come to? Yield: 7.3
